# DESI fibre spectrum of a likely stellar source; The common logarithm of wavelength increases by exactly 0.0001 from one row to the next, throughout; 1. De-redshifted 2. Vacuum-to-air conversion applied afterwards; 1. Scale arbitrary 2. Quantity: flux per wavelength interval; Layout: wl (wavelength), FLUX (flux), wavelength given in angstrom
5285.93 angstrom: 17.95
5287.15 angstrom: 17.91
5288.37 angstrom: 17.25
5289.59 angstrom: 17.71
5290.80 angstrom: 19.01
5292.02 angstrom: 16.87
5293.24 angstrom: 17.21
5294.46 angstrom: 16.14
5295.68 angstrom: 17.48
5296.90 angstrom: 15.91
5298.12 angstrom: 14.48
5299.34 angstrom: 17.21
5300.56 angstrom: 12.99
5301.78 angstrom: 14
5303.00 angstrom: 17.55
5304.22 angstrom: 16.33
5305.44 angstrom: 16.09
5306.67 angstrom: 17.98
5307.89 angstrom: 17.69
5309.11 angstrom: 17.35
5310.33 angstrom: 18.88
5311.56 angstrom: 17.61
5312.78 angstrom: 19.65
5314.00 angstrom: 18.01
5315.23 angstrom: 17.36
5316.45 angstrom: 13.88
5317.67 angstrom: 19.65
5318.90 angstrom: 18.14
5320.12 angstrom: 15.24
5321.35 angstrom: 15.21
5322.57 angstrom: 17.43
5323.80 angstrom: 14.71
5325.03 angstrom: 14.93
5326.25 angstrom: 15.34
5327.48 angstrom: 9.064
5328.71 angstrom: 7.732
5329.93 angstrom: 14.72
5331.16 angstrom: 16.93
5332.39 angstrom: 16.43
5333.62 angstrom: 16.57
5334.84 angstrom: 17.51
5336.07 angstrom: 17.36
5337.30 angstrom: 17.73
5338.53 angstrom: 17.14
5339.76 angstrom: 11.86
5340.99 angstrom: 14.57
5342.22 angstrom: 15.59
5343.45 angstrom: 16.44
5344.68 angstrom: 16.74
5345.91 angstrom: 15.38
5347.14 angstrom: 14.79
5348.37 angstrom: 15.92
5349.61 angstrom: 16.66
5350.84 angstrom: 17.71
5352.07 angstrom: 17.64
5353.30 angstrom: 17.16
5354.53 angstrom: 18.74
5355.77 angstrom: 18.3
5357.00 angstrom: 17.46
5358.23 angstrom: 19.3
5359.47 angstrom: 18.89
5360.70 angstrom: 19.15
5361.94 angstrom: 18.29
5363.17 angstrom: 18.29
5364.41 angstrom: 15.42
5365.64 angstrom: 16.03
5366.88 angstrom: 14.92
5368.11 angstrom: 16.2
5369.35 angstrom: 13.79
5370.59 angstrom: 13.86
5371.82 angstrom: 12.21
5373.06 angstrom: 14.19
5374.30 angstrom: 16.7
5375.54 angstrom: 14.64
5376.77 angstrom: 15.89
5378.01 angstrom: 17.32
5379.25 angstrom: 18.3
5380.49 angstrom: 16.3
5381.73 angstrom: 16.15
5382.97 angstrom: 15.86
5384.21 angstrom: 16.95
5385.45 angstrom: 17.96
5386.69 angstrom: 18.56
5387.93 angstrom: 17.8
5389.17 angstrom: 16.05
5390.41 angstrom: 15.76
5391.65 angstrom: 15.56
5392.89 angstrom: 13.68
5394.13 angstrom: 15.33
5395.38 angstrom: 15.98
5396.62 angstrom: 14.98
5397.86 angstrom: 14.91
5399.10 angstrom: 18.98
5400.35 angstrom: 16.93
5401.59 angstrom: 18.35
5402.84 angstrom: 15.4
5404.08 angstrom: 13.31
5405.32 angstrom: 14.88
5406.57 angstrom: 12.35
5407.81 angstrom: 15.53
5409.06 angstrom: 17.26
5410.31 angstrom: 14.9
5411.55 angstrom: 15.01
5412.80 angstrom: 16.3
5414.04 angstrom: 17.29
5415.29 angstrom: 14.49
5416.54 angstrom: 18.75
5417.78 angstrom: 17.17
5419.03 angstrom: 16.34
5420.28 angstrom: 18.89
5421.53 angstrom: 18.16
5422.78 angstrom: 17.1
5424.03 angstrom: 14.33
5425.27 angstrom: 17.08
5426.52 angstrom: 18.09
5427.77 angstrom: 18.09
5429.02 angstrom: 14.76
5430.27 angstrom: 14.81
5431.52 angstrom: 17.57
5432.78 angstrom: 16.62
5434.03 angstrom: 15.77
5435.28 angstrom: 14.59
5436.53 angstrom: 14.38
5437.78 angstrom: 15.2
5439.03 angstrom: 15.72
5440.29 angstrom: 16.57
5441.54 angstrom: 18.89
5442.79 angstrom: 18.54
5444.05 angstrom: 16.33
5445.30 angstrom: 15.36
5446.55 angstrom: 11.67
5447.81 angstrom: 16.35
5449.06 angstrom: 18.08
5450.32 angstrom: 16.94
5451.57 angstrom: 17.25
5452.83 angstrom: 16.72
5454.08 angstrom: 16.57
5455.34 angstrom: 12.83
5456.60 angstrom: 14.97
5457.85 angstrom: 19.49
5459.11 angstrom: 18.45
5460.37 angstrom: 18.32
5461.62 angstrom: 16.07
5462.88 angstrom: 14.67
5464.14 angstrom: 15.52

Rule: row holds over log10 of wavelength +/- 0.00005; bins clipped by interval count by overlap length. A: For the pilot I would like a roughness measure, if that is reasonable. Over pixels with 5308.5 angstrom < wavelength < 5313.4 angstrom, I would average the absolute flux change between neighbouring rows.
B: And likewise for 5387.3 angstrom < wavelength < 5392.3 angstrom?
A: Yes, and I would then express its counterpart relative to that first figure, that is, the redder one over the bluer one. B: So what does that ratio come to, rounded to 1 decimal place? 0.5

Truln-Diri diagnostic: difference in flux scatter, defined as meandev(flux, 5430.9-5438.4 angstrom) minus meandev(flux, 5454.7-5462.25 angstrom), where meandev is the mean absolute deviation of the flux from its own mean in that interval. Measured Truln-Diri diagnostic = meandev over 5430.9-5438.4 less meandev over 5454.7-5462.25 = -1.1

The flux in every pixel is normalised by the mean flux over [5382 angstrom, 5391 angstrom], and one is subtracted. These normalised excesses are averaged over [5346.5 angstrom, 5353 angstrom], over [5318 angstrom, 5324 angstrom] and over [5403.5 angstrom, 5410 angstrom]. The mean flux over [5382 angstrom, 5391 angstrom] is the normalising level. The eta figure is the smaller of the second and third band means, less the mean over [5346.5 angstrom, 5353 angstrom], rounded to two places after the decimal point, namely -0.11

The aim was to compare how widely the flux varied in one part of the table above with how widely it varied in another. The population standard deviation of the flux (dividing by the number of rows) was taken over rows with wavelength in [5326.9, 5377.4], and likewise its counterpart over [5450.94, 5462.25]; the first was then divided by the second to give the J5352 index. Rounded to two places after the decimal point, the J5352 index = 1.29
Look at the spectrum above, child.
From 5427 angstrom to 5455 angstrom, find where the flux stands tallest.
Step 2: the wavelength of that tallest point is 5441.54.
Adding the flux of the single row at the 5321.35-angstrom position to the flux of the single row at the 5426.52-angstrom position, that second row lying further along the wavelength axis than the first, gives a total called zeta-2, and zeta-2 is 33.3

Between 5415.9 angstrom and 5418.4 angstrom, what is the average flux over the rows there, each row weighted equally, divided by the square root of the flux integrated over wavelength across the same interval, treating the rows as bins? 2.68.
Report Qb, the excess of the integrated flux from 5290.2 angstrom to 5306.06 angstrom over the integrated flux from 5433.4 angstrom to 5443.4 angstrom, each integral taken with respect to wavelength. 95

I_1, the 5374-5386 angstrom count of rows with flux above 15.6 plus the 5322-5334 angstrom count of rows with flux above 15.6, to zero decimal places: 13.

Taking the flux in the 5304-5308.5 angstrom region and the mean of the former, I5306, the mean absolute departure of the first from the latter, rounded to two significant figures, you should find 0.81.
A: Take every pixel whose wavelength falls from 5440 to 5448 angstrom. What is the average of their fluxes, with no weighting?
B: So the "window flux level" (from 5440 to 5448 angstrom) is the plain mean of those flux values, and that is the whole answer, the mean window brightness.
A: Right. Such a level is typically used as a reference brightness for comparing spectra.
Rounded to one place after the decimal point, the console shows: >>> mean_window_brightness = 16.2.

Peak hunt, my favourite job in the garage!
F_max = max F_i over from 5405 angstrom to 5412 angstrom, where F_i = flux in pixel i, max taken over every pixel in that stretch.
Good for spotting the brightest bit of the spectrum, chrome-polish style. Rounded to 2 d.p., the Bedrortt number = 17.26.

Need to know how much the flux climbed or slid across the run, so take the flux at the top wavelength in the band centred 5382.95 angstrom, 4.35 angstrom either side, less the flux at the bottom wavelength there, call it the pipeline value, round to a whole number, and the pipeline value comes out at 0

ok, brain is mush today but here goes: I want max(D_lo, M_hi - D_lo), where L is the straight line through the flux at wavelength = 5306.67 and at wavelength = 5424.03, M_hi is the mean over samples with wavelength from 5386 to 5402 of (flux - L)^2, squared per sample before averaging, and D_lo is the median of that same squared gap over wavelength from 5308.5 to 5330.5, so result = 4.1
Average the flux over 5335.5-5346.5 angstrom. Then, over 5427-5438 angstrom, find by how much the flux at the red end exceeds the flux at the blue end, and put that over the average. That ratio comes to -0.18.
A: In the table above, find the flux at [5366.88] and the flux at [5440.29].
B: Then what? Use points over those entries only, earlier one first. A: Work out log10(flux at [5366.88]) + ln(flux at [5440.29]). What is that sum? 3.98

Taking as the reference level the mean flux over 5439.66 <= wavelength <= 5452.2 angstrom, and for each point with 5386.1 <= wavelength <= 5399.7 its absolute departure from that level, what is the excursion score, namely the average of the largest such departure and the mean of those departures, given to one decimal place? 2.2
